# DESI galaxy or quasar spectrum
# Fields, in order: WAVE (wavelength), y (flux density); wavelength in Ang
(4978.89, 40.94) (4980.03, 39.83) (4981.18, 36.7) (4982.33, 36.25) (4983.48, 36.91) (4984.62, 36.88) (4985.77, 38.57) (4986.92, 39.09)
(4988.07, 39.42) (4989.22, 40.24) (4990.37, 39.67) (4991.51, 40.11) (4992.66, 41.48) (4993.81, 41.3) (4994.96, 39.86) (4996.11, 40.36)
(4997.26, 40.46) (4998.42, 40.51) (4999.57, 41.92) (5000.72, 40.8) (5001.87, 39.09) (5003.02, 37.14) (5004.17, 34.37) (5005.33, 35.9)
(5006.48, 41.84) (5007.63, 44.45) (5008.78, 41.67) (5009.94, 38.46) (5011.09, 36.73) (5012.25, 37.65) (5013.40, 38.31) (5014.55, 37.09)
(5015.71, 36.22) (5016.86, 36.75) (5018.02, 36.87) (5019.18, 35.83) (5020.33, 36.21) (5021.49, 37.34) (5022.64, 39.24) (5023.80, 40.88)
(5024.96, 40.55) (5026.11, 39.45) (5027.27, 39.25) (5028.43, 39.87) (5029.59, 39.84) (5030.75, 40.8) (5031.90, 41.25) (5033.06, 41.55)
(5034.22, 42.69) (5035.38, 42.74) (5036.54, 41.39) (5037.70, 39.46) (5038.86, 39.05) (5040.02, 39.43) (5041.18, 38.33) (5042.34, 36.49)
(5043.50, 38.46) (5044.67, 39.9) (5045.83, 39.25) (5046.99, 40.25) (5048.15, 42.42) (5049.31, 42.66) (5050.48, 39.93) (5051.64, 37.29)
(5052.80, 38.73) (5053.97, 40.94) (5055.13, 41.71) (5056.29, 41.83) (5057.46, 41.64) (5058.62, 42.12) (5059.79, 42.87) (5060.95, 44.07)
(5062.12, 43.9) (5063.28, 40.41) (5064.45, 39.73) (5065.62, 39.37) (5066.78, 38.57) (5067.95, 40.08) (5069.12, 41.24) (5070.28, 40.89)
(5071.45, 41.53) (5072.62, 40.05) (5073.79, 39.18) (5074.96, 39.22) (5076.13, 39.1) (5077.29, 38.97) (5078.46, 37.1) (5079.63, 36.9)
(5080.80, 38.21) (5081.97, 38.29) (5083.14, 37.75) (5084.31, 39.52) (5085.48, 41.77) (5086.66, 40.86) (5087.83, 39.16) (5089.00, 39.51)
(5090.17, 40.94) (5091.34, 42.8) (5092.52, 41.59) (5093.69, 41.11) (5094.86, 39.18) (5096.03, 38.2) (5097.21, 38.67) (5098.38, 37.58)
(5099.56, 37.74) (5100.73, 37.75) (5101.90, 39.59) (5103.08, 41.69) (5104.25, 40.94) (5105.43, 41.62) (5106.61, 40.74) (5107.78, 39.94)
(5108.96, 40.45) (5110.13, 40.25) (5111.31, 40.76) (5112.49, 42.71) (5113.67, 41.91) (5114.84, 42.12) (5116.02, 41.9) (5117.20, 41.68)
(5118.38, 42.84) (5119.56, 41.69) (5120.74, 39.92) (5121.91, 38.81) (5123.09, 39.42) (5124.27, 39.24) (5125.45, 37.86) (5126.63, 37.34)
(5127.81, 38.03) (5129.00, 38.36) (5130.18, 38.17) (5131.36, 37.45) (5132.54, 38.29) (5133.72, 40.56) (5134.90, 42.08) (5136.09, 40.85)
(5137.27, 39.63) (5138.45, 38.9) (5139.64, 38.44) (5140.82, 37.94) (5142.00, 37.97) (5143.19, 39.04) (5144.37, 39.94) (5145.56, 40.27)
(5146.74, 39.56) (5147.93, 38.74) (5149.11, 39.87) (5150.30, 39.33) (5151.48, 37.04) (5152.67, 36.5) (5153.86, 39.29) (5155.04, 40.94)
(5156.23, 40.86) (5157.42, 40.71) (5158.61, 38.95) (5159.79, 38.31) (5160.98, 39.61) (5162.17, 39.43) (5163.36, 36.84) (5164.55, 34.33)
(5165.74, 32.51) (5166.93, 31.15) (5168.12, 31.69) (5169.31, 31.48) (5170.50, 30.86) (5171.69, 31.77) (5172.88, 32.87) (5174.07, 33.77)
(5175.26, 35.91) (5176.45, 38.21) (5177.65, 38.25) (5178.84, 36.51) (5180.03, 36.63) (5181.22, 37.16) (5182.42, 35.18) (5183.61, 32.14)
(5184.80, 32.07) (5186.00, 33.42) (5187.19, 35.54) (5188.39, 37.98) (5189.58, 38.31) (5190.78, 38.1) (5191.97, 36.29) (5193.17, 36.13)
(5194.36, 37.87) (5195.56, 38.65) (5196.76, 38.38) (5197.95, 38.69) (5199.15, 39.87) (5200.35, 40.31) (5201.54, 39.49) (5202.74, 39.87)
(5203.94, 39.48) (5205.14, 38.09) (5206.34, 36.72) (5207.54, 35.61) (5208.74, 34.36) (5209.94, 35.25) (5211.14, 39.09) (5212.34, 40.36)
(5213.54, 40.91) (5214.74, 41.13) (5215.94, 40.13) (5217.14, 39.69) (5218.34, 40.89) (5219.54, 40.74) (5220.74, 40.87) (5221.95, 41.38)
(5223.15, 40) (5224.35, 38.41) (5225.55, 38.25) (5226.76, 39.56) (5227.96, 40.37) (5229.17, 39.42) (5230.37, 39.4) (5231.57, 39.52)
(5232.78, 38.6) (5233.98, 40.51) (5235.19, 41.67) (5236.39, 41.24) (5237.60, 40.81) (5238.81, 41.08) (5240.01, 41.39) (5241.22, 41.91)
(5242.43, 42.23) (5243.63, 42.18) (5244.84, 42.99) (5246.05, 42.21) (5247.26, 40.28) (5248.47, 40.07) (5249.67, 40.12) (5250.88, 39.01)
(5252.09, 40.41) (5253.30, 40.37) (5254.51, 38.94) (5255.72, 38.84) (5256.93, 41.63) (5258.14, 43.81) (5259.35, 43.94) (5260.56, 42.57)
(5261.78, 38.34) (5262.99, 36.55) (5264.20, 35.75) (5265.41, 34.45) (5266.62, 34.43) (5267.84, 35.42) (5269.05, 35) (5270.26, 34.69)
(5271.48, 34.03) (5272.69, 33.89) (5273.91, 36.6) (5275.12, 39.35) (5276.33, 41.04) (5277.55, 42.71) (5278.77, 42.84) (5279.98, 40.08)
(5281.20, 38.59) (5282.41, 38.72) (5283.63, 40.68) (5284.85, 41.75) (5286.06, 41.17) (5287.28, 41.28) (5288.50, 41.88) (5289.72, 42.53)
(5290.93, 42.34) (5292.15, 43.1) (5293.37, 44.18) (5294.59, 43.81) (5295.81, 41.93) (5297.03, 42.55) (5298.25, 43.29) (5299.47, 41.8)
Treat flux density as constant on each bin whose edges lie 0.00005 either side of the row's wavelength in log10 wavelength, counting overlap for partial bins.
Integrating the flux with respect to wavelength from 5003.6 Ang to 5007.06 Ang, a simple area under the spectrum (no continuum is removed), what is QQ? 129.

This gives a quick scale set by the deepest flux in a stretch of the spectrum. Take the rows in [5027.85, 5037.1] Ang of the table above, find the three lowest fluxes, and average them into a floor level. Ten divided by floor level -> 0.249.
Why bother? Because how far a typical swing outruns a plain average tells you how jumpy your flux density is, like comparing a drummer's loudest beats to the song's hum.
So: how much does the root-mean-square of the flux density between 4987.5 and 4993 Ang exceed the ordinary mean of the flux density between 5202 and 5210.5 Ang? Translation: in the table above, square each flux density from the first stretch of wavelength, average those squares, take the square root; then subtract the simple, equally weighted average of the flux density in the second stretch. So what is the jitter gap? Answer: 3.1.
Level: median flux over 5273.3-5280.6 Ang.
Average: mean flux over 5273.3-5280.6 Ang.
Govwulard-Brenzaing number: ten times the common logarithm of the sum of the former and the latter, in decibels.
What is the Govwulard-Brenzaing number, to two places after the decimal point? 19.08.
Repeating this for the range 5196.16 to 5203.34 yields 18.98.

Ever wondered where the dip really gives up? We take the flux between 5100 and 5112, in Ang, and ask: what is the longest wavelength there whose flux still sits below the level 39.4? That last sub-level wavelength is 5100.73 Ang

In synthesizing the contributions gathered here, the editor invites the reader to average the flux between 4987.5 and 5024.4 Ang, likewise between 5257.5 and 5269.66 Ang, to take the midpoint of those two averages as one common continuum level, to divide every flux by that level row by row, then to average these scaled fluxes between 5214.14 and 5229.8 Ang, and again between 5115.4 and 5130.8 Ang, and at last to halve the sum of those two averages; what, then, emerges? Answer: 1.03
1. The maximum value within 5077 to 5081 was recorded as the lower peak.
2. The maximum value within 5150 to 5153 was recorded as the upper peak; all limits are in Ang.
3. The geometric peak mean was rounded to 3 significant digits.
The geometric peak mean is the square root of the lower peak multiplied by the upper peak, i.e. 39.1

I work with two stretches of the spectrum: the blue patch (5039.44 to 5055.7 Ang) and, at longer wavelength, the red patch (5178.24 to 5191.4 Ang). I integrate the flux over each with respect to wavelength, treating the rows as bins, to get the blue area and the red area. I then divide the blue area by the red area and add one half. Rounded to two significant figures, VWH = 1.9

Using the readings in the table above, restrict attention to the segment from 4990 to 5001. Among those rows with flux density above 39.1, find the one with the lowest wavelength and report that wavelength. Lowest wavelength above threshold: 4990.37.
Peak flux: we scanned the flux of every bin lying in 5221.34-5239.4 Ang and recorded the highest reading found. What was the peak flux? 41.67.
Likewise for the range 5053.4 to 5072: 44.07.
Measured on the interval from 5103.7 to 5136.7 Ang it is 42.84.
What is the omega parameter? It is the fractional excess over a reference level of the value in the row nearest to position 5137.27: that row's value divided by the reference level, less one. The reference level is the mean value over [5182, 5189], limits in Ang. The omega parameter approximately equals 0.152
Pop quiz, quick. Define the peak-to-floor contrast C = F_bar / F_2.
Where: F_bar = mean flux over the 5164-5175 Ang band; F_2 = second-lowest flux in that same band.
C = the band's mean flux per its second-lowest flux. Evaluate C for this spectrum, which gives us 1.04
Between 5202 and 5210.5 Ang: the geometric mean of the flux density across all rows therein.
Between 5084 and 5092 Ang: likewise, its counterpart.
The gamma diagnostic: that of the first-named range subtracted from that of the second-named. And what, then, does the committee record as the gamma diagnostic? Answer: 3.6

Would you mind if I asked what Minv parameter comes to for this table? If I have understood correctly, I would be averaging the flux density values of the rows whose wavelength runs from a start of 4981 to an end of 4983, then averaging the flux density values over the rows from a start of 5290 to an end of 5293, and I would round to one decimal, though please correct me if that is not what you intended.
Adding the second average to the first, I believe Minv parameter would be 79.2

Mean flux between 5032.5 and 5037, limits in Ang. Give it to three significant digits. 42.1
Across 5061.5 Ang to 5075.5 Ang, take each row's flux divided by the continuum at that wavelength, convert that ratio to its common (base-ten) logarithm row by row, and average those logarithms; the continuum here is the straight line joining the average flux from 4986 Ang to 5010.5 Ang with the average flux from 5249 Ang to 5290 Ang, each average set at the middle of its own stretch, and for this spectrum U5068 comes 0.007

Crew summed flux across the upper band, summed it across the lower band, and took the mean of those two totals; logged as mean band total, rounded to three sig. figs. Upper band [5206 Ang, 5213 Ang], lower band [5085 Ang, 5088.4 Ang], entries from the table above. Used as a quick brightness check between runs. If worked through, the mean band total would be 172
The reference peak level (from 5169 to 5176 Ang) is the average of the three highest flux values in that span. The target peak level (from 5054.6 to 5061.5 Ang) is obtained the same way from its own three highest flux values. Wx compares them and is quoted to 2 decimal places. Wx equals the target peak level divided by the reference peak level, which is 1.26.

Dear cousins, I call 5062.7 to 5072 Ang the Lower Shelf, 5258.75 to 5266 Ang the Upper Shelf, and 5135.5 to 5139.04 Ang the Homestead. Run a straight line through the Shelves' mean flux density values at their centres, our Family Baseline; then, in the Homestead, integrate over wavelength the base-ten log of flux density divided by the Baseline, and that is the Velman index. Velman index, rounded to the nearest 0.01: 0.01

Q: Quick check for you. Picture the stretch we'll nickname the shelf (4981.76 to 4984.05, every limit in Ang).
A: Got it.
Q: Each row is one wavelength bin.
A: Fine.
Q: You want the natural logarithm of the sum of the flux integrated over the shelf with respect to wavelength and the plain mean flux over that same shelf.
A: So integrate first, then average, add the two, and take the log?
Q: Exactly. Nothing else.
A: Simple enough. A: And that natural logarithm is 4.79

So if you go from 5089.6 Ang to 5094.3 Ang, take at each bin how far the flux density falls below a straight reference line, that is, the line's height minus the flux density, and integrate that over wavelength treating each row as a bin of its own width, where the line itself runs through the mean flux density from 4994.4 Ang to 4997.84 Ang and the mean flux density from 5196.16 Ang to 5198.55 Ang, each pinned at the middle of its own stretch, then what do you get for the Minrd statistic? -10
